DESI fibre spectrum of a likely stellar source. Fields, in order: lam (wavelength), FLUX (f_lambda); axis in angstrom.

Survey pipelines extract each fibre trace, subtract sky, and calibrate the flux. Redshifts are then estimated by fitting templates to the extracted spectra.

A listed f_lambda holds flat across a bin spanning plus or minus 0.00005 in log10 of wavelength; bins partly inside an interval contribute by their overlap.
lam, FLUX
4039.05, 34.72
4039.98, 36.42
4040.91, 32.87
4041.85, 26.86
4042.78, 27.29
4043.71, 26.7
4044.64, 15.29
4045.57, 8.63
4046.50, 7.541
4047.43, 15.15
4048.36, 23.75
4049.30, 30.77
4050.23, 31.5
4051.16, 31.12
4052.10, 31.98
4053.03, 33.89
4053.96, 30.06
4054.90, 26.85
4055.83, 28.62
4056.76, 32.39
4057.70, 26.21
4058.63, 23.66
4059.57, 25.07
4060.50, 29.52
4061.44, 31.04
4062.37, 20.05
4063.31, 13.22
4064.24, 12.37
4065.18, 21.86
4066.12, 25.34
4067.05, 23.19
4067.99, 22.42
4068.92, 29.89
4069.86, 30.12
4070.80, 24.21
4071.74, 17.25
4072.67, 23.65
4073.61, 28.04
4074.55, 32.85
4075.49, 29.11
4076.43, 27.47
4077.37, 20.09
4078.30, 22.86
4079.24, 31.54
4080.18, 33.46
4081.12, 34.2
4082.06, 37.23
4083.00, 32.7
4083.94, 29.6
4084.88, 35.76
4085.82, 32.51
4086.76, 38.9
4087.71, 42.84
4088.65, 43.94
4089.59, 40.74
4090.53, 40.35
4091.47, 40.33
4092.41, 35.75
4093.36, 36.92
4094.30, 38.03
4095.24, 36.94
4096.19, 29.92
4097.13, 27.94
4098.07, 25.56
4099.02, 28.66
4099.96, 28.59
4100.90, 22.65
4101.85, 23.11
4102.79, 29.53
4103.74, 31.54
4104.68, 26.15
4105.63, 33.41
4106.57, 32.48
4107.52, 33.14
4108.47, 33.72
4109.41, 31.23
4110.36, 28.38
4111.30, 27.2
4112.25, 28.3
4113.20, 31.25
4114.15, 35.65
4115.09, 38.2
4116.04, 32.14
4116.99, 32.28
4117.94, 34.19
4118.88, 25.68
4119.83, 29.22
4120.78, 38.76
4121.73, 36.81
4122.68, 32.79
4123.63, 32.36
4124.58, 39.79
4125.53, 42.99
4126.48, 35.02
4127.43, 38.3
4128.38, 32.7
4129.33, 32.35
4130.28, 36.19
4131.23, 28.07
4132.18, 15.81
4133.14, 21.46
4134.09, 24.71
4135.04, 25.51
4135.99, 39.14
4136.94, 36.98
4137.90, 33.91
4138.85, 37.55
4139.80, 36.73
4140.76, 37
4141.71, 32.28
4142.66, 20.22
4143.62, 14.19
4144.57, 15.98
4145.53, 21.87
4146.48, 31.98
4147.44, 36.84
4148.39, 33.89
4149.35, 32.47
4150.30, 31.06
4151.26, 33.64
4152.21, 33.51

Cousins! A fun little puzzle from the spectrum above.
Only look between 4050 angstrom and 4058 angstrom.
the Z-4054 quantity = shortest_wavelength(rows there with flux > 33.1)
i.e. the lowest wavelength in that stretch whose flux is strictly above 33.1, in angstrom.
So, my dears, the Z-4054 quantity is 4053.03 angstrom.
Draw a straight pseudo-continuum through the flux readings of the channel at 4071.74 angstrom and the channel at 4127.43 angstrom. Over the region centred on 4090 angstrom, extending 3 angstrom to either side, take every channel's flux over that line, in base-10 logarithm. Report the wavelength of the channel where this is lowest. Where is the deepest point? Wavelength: 4092.41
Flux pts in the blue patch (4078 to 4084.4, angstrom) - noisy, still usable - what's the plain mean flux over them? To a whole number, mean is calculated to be 32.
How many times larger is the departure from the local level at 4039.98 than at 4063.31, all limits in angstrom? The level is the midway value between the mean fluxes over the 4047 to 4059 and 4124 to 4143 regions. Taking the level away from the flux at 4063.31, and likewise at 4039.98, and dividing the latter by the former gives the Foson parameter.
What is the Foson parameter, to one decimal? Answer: -0.4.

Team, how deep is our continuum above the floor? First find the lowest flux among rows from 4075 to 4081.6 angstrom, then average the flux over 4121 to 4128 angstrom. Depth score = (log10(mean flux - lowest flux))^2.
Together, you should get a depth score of 1.50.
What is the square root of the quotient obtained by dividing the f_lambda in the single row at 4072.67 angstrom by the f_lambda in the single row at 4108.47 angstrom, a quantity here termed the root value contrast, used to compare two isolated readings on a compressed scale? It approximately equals 0.84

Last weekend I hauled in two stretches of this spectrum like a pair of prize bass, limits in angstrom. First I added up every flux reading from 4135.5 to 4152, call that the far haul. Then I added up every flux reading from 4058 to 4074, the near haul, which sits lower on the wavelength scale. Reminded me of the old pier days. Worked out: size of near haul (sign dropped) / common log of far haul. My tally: 147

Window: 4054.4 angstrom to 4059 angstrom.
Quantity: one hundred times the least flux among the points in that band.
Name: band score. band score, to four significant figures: 2366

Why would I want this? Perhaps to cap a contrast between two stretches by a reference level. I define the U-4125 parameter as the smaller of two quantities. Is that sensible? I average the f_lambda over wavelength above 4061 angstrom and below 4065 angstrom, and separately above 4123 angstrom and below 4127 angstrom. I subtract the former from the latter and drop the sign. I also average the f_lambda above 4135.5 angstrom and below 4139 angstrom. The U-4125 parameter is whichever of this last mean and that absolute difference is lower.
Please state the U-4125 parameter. 18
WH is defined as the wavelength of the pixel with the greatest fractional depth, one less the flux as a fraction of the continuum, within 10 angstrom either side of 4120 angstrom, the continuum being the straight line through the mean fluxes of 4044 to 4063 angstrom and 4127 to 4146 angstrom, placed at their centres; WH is 4118.88 angstrom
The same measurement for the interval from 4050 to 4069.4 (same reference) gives 4064.24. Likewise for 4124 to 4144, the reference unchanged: 4143.62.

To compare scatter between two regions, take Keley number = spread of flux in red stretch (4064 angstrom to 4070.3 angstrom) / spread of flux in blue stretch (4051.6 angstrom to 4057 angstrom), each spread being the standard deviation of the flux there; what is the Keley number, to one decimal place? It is 2.3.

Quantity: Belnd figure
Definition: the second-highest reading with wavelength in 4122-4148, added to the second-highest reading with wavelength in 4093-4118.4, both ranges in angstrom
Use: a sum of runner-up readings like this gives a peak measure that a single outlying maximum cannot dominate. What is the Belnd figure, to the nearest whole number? 78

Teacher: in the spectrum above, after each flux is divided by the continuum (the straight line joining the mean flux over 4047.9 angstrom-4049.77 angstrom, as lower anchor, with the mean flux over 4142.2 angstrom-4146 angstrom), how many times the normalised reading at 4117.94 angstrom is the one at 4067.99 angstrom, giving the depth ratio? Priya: 0.53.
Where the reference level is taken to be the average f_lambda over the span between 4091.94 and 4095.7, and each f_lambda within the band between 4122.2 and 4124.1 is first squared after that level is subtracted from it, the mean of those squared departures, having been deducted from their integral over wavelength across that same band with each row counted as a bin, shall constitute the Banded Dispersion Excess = 17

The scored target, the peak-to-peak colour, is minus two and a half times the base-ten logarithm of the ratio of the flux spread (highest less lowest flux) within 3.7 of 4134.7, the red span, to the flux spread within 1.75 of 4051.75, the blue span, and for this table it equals -2.3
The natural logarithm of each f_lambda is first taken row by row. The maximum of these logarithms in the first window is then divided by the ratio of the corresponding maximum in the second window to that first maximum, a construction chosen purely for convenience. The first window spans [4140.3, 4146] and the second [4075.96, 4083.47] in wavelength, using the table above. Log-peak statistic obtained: 3.60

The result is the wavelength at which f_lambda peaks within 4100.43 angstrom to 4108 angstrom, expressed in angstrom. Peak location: 4105.63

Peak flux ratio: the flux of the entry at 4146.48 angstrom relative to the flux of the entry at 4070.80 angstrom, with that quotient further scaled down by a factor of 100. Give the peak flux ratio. 0.013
